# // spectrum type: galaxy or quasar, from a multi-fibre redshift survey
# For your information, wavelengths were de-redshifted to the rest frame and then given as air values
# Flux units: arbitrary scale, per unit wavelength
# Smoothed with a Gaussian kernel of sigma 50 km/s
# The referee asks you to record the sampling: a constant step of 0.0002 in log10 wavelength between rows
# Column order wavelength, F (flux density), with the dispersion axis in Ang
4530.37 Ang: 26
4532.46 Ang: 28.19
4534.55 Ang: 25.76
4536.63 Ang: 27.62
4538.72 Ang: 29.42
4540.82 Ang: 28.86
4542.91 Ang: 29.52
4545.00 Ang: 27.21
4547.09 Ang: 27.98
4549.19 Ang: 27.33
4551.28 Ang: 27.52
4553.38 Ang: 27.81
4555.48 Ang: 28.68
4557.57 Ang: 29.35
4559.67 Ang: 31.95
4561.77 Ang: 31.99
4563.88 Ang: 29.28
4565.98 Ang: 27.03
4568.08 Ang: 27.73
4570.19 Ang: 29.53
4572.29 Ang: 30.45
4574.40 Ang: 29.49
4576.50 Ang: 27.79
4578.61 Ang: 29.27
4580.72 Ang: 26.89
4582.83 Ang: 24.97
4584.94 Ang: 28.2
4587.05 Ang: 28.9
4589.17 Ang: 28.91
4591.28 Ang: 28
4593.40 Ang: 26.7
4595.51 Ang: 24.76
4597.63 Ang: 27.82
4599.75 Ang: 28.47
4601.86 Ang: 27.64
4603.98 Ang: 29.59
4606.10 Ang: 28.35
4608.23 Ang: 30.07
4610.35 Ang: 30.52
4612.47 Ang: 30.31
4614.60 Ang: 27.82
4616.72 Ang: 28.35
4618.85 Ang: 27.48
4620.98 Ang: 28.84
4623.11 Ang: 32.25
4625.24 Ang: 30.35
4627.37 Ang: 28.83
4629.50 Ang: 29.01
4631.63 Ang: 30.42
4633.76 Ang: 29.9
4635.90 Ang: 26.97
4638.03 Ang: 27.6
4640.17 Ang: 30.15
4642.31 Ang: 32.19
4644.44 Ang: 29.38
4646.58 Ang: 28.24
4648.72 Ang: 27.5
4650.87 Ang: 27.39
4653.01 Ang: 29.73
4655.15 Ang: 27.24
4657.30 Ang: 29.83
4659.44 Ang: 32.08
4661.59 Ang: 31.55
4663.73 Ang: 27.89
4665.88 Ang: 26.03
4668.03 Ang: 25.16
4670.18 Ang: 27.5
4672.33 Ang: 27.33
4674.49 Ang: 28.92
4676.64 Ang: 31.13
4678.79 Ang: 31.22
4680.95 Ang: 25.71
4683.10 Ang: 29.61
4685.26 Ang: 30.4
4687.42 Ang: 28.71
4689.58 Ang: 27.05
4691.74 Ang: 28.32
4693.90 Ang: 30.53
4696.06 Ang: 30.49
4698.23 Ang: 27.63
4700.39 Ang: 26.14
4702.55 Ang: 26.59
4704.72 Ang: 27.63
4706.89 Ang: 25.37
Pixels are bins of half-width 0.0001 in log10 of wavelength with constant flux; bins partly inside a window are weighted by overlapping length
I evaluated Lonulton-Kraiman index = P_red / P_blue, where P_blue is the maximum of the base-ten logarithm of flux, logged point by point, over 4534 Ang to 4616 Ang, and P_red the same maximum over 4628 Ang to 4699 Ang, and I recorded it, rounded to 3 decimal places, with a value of 1.002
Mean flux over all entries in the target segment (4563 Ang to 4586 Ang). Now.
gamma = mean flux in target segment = 28.2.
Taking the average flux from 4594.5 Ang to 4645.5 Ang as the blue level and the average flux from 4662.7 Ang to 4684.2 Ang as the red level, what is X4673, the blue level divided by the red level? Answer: 1.04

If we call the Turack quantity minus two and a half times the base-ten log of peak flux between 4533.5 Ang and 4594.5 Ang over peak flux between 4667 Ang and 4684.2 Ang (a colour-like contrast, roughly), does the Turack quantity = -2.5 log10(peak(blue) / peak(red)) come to -0.03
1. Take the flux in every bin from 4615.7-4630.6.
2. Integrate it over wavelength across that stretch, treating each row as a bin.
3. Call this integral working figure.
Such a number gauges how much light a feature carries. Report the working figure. 437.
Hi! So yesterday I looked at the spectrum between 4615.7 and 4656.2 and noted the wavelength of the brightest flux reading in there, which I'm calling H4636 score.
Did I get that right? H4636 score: 4623.11 Ang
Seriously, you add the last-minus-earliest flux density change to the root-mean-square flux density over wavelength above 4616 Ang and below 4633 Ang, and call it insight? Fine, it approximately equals 31.5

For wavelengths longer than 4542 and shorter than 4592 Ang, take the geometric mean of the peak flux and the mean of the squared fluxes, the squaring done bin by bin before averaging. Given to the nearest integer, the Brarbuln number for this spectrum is 162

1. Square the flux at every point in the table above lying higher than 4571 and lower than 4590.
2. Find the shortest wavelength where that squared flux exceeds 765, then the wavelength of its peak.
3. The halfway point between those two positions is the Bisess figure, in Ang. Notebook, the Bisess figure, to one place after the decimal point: 4572.3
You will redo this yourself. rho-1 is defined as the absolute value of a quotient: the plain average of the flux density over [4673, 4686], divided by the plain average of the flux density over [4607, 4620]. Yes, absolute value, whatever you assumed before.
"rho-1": 1.01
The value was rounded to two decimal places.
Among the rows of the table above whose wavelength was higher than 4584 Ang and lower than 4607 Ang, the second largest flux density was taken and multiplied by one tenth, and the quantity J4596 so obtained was 2.89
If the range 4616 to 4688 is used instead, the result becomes 3.22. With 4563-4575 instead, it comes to 2.95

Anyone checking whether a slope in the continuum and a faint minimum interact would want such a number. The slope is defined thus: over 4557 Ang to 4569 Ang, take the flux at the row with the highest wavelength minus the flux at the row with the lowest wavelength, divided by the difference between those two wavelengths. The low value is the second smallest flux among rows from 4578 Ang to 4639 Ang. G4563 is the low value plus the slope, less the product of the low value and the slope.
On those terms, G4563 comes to 29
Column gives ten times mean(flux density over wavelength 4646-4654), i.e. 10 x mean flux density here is 282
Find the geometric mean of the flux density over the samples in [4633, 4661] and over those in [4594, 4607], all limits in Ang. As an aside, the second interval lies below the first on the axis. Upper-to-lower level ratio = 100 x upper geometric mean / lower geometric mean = 104.7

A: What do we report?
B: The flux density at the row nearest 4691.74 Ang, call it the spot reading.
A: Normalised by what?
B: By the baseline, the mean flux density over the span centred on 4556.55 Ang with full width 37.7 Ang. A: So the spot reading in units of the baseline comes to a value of 0.98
